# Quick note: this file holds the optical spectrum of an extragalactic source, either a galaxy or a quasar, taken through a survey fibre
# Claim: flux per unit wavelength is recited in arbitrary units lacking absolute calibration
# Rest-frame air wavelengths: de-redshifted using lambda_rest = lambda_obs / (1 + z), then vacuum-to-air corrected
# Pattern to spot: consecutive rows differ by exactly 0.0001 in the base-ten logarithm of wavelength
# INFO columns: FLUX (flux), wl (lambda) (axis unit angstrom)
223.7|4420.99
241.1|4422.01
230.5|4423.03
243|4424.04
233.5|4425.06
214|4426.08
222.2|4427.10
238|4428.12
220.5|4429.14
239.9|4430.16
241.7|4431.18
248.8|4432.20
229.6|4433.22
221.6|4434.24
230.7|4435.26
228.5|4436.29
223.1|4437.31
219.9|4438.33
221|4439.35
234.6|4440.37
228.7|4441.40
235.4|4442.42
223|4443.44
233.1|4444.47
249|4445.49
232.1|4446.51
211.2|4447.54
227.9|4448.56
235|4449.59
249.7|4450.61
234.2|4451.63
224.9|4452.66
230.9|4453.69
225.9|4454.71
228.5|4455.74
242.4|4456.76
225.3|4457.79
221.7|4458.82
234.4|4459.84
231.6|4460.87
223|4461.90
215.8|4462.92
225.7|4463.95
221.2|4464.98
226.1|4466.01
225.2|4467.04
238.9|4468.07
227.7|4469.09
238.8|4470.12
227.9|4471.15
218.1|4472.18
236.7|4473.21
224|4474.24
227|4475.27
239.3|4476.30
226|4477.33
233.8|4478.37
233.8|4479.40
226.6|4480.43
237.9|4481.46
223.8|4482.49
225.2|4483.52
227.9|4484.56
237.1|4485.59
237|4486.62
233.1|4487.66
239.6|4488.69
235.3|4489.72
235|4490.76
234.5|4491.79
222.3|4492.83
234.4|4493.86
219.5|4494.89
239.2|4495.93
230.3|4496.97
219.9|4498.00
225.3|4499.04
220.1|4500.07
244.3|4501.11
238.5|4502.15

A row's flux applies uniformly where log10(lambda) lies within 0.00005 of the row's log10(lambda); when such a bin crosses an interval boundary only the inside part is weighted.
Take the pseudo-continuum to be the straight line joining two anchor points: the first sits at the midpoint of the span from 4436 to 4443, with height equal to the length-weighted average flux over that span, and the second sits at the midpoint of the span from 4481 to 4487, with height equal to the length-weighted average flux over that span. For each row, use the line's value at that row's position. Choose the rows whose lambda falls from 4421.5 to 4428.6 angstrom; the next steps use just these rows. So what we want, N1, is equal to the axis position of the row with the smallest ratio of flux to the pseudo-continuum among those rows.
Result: 4426.08 angstrom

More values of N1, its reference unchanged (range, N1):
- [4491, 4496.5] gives 4494.89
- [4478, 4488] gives 4482.49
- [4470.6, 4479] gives 4472.18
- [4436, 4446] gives 4438.33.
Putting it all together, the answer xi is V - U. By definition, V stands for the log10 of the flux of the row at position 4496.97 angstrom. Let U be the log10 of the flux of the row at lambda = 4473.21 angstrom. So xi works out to -0.012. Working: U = 2.37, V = 2.36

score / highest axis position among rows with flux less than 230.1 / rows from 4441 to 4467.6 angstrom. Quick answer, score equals 4467.04 angstrom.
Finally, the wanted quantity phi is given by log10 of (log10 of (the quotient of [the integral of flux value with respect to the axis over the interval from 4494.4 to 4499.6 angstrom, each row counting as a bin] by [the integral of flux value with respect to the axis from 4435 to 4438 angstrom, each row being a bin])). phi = -0.62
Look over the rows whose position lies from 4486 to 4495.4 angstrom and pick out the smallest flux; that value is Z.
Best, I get 219.5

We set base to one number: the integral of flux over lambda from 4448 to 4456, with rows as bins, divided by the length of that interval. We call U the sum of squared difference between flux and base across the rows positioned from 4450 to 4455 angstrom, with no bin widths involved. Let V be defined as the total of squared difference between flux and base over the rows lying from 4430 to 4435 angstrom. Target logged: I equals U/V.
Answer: 0.74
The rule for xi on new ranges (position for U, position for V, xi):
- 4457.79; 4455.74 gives 0.006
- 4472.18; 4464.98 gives 0.006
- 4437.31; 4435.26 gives 0.015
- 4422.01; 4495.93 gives -0.003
